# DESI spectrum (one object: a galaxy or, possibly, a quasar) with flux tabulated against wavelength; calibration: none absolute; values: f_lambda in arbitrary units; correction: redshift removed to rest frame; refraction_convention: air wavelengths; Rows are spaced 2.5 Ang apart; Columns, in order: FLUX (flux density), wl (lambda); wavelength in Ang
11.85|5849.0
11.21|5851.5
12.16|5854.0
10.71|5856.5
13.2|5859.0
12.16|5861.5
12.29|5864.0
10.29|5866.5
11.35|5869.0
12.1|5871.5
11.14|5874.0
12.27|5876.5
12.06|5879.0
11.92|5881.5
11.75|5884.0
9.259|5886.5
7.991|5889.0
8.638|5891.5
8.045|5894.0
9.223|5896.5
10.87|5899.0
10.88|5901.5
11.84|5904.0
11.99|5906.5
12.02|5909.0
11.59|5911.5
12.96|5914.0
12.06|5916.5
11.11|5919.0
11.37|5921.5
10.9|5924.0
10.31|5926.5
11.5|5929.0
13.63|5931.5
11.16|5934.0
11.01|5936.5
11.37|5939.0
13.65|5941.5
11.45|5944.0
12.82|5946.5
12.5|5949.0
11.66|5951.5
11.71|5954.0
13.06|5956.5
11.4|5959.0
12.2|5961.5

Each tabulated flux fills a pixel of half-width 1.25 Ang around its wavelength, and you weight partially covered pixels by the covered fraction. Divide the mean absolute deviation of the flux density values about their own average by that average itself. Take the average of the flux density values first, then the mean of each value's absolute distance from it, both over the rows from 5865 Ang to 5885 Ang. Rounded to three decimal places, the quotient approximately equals 0.044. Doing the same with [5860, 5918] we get 0.105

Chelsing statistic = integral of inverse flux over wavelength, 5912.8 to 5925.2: 1.07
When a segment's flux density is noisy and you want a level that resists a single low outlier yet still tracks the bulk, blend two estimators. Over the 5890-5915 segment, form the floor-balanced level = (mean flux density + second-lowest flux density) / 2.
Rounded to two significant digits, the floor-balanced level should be 9.7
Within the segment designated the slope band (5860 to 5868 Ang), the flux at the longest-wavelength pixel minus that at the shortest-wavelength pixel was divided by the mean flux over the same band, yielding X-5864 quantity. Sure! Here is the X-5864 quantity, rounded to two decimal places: -0.16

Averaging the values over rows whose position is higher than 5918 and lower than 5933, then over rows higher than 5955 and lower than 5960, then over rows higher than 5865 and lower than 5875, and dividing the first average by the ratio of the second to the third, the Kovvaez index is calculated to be 10.5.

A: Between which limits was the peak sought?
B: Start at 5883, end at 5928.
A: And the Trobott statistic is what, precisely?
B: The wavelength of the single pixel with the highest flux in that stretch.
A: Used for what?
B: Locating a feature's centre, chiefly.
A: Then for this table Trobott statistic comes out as 5914.0 Ang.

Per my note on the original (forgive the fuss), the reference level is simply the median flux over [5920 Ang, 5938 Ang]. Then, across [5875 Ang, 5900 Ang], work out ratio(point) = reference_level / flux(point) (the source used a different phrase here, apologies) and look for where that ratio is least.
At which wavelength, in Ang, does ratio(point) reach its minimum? 5876.5 Ang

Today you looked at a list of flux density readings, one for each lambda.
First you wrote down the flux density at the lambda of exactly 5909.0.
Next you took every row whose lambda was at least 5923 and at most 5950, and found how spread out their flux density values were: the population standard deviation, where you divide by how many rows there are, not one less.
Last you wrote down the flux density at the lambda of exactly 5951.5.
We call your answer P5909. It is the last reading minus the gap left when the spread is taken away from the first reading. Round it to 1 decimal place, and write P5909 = 0.7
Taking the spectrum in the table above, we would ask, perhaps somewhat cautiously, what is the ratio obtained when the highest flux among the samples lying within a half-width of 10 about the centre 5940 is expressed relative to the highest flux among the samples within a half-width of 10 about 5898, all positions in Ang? 1.14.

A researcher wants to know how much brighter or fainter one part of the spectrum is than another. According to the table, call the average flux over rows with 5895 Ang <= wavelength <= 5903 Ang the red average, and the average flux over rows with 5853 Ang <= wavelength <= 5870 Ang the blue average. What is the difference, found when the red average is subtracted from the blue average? 1.4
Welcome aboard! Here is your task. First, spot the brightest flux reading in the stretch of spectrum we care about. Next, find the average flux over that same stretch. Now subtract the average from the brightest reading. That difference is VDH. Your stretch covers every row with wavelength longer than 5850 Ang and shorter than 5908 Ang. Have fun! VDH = 2.2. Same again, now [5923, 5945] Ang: 2.0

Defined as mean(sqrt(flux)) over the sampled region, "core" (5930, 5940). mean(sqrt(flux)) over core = 3.43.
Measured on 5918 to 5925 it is 3.34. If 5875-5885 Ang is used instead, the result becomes 3.46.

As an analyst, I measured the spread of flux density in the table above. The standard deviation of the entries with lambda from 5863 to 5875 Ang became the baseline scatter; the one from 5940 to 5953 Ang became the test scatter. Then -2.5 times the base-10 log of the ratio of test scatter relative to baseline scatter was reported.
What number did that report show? -0.1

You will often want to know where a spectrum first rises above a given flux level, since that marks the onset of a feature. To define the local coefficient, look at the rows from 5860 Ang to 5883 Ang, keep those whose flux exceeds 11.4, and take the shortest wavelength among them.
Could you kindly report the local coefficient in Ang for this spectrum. 5861.5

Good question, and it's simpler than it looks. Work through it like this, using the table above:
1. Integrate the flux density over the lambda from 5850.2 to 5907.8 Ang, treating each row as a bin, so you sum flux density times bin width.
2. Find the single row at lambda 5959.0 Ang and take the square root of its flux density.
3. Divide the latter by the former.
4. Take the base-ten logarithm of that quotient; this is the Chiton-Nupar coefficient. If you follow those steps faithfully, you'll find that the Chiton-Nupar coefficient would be -2.27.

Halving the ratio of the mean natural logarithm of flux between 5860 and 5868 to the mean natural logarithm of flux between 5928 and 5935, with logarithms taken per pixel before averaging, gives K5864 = 0.491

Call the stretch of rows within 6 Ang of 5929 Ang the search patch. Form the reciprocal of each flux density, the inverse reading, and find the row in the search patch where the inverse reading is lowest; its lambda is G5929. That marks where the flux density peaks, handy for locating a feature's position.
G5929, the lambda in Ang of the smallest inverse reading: 5931.5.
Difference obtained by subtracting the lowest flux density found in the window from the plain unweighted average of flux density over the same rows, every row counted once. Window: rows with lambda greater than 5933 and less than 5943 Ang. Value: 0.8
